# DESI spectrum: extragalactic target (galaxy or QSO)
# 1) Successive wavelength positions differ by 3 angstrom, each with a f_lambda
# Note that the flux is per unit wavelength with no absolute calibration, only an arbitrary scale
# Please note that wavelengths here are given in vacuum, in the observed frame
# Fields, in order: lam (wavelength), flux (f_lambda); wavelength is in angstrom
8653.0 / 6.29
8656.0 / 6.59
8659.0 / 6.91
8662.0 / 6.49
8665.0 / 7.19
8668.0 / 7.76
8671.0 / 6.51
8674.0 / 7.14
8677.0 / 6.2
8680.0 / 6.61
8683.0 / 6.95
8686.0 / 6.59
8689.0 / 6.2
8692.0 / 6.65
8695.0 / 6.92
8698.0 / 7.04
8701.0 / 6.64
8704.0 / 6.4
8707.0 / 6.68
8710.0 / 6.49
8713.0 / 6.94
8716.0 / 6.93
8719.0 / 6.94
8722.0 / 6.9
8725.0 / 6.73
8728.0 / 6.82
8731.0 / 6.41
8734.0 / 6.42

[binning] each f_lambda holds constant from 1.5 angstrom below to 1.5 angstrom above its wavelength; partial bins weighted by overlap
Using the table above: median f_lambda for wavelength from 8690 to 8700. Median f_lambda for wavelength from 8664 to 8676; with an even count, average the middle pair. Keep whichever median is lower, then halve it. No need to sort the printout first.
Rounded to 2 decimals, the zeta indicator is 3.46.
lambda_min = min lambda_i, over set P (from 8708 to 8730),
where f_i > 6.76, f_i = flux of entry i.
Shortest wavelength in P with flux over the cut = 8713.0 angstrom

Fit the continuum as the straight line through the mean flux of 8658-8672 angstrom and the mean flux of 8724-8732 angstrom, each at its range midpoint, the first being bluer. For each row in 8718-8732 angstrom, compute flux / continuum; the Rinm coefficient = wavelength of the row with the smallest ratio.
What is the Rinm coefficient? 8731.0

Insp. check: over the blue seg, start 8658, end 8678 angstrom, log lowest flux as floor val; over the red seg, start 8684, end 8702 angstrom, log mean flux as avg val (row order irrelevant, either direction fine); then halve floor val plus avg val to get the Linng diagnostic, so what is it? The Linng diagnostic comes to 6.44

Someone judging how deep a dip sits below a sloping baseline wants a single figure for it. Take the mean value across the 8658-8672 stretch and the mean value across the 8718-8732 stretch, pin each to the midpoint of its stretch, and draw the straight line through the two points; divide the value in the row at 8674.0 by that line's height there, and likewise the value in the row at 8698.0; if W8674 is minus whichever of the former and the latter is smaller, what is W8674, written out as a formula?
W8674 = -1.03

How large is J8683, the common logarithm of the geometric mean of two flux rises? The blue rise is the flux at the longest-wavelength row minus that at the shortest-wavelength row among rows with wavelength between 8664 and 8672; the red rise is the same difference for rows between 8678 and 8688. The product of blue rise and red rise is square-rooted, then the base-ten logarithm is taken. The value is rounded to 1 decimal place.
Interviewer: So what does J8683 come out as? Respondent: -0.9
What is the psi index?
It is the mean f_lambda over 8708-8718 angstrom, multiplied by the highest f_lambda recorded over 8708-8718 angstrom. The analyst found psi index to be 47.1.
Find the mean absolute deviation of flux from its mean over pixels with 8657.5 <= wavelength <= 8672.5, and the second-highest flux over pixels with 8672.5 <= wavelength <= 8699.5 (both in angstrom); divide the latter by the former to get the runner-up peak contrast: 17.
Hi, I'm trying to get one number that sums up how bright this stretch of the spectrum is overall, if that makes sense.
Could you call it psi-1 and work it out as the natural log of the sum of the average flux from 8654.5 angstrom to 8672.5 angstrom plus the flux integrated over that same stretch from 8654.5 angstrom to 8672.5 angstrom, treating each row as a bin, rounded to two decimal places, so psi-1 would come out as 4.88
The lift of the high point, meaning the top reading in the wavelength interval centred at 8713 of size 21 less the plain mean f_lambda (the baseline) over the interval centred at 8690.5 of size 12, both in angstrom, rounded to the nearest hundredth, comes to 0.35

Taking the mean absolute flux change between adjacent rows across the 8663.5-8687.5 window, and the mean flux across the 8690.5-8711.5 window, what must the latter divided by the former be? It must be 10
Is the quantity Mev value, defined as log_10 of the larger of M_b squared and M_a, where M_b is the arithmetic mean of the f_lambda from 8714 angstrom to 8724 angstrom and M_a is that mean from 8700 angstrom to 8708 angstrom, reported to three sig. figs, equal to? 1.68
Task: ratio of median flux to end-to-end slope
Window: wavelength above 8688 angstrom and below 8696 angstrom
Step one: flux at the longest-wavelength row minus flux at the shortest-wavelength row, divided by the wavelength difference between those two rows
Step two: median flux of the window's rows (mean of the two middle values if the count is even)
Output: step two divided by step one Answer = 55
